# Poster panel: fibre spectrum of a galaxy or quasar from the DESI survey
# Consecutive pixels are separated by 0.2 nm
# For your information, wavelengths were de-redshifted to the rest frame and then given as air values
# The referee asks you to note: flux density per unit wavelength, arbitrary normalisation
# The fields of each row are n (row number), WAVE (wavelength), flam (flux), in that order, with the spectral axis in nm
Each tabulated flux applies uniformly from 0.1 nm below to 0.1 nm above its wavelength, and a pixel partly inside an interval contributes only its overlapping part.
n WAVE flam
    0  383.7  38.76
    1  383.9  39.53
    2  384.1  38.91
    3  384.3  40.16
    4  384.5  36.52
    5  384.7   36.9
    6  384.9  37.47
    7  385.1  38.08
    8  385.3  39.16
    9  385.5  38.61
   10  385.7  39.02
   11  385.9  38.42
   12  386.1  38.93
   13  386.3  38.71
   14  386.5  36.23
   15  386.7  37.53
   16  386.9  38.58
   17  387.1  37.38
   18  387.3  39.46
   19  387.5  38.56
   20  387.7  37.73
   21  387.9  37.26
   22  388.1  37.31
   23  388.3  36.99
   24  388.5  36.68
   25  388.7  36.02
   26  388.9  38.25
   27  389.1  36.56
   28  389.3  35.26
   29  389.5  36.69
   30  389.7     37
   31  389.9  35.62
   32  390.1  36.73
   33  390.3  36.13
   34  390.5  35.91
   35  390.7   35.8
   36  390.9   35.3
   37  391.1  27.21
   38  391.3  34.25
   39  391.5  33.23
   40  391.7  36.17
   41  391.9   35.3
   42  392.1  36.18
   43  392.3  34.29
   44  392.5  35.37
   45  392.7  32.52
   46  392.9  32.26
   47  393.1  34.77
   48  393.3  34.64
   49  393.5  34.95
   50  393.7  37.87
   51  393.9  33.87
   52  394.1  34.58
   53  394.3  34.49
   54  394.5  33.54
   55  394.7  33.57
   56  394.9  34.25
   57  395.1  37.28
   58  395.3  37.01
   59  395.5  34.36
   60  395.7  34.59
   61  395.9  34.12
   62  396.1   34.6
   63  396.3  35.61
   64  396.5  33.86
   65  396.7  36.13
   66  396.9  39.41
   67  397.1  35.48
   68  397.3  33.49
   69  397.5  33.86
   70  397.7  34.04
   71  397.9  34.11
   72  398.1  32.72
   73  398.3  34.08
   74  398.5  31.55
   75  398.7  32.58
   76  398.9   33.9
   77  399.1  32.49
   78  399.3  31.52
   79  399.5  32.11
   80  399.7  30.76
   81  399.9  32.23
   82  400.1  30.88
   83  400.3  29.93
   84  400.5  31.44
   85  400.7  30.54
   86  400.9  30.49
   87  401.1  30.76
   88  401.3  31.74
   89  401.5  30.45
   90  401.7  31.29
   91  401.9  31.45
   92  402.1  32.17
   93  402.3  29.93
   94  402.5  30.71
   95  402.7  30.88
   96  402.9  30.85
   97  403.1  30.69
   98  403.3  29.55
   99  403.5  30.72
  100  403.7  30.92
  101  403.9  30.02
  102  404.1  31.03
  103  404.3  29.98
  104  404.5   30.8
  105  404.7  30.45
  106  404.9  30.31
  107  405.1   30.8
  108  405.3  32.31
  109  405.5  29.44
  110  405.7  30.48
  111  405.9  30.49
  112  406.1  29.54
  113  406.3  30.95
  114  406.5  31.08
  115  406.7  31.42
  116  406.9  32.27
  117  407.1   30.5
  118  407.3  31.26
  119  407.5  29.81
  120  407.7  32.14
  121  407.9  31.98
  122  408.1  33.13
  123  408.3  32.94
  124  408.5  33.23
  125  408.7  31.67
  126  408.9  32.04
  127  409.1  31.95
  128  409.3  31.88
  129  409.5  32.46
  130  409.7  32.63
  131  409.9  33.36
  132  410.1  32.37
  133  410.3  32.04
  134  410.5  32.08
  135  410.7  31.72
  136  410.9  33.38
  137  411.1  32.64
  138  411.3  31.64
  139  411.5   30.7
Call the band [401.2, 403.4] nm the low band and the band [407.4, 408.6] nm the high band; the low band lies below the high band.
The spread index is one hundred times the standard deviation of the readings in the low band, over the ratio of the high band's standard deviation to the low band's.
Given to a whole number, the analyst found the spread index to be 45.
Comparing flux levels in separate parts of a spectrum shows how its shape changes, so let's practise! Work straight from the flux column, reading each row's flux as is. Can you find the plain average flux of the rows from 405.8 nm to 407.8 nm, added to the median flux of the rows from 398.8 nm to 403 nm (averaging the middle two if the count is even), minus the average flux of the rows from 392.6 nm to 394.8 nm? 28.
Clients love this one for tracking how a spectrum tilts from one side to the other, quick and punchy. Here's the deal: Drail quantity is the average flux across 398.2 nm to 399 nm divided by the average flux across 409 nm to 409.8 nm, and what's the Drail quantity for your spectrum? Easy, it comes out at 1.02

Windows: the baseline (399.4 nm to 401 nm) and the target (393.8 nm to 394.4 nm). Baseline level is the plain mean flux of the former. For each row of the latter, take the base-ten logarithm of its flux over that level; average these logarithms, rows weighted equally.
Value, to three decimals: 0.043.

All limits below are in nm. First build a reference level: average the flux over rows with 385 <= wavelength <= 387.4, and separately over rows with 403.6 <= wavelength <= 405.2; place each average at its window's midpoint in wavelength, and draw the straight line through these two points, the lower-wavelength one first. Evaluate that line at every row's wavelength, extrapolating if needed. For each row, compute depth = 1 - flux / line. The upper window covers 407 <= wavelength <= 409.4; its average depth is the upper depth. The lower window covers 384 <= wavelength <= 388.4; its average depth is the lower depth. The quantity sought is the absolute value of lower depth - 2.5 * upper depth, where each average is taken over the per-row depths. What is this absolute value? 0.26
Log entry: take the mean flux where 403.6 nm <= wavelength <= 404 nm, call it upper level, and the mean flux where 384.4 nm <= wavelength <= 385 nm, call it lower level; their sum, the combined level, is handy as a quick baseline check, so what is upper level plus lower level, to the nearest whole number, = 67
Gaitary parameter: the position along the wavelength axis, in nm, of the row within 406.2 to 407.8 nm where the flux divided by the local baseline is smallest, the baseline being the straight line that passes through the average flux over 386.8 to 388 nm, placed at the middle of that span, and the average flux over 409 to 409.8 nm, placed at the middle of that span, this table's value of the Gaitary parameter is 407.5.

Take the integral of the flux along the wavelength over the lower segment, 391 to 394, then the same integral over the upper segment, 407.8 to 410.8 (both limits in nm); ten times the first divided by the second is 10.6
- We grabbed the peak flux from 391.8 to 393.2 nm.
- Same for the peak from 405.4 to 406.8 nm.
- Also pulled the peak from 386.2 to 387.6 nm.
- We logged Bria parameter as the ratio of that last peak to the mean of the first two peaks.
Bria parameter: 1.17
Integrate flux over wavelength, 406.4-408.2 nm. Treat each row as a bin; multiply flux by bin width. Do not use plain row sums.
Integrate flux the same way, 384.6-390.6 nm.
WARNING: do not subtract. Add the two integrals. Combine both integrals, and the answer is 281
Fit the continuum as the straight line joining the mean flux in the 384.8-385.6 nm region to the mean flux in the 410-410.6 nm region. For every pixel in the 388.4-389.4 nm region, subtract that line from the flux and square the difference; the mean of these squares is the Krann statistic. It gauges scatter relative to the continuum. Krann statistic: 1.7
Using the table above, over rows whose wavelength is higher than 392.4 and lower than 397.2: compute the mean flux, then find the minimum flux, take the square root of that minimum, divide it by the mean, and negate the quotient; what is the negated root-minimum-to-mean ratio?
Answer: -0.162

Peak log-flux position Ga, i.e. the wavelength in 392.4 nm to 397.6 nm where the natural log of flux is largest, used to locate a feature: 396.9 nm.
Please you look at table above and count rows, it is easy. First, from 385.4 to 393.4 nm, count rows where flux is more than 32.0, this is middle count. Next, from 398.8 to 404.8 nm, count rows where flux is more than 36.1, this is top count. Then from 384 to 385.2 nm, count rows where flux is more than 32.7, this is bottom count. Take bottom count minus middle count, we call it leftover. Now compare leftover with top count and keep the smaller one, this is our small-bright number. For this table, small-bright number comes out -33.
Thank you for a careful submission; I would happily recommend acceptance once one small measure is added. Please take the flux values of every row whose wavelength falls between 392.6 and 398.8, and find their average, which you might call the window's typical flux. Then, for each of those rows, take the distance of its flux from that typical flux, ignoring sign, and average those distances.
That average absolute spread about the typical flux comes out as 1.2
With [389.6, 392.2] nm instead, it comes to 1.6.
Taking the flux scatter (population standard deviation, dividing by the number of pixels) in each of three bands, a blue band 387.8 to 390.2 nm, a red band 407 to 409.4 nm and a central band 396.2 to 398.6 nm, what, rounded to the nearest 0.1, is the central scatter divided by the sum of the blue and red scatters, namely 1.1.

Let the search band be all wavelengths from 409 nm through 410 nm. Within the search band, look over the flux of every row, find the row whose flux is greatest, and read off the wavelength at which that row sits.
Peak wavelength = 409.9 nm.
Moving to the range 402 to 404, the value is 402.1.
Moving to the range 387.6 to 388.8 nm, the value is 387.7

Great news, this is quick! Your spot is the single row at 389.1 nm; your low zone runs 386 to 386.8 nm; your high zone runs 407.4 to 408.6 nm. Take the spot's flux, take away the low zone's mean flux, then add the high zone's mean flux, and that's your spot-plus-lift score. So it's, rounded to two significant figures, 31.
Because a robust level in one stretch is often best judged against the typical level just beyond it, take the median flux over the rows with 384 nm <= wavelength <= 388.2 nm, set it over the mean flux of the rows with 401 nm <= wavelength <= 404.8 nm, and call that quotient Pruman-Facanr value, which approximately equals 1.25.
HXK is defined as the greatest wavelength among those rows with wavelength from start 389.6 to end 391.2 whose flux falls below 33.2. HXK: 391.1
